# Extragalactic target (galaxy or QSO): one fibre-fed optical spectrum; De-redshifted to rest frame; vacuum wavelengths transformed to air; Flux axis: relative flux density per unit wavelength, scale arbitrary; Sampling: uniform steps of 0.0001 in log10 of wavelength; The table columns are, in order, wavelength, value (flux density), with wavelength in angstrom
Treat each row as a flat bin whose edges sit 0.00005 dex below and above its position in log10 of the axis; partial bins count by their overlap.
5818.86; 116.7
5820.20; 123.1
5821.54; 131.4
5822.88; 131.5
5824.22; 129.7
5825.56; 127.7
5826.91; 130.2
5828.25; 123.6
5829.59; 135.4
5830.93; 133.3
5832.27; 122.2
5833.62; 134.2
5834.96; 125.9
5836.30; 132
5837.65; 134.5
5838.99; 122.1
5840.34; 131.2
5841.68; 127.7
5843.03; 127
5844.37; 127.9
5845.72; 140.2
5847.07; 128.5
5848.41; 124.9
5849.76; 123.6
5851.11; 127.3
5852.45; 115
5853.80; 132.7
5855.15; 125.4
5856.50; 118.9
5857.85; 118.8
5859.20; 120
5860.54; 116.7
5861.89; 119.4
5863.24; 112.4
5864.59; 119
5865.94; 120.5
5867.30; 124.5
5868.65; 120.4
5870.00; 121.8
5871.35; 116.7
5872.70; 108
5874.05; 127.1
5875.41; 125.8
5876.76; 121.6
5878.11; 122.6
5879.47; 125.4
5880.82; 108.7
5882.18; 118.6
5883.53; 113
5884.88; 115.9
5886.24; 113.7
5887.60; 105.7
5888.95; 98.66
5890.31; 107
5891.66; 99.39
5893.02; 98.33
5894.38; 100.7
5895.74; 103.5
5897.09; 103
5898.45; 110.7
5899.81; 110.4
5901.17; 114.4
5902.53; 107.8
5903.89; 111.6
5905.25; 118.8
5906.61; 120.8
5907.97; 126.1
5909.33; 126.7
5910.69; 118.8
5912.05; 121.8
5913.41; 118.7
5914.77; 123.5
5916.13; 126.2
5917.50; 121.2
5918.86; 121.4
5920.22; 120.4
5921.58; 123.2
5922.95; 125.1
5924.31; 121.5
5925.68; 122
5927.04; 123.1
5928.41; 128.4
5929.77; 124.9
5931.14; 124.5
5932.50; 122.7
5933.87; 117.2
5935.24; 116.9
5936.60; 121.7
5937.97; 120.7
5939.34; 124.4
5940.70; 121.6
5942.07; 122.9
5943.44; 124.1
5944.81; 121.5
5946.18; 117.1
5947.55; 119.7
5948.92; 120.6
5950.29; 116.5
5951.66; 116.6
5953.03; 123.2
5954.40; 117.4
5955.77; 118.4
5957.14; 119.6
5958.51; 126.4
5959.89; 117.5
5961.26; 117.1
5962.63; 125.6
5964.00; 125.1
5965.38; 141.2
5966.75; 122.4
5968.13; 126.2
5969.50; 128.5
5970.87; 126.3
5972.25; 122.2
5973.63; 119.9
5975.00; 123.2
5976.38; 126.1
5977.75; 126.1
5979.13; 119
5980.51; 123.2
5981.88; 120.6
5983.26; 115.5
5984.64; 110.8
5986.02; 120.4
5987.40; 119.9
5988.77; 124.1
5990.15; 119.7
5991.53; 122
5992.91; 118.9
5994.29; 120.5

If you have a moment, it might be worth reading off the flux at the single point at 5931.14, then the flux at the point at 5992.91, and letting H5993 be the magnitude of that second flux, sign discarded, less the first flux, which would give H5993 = -5.6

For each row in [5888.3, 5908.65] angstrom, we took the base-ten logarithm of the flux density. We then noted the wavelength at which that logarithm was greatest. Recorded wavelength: 5907.97 angstrom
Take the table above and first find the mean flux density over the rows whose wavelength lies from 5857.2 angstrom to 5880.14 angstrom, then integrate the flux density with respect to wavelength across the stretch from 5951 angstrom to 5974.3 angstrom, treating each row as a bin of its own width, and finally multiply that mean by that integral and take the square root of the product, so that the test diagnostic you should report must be 587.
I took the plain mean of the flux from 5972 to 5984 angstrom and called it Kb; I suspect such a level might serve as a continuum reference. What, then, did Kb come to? 122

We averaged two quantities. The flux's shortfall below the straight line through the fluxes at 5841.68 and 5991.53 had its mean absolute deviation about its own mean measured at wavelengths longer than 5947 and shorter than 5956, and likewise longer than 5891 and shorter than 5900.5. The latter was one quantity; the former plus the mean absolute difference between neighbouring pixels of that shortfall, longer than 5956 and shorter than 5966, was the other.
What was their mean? 6.36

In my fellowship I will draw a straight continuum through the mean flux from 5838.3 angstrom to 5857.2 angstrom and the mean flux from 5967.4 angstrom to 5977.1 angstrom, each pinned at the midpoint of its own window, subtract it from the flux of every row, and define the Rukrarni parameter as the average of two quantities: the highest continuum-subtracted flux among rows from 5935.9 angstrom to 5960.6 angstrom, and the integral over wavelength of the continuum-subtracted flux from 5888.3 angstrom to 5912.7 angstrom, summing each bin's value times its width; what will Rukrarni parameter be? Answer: -179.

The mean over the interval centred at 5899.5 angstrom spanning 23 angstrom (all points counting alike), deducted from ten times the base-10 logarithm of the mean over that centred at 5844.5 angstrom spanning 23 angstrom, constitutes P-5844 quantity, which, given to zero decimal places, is -89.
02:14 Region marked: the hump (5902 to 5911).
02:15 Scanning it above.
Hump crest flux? 126.7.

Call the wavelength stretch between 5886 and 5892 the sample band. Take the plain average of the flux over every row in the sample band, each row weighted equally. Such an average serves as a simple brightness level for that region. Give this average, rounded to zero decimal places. 105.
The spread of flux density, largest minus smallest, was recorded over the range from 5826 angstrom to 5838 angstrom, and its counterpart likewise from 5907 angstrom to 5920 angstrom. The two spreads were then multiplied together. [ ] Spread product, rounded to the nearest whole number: 106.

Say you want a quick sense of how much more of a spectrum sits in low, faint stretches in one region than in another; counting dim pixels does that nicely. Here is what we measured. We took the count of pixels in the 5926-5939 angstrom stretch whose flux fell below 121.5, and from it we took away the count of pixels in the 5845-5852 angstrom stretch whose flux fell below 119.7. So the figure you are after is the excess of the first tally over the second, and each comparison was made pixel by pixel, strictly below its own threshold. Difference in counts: 3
